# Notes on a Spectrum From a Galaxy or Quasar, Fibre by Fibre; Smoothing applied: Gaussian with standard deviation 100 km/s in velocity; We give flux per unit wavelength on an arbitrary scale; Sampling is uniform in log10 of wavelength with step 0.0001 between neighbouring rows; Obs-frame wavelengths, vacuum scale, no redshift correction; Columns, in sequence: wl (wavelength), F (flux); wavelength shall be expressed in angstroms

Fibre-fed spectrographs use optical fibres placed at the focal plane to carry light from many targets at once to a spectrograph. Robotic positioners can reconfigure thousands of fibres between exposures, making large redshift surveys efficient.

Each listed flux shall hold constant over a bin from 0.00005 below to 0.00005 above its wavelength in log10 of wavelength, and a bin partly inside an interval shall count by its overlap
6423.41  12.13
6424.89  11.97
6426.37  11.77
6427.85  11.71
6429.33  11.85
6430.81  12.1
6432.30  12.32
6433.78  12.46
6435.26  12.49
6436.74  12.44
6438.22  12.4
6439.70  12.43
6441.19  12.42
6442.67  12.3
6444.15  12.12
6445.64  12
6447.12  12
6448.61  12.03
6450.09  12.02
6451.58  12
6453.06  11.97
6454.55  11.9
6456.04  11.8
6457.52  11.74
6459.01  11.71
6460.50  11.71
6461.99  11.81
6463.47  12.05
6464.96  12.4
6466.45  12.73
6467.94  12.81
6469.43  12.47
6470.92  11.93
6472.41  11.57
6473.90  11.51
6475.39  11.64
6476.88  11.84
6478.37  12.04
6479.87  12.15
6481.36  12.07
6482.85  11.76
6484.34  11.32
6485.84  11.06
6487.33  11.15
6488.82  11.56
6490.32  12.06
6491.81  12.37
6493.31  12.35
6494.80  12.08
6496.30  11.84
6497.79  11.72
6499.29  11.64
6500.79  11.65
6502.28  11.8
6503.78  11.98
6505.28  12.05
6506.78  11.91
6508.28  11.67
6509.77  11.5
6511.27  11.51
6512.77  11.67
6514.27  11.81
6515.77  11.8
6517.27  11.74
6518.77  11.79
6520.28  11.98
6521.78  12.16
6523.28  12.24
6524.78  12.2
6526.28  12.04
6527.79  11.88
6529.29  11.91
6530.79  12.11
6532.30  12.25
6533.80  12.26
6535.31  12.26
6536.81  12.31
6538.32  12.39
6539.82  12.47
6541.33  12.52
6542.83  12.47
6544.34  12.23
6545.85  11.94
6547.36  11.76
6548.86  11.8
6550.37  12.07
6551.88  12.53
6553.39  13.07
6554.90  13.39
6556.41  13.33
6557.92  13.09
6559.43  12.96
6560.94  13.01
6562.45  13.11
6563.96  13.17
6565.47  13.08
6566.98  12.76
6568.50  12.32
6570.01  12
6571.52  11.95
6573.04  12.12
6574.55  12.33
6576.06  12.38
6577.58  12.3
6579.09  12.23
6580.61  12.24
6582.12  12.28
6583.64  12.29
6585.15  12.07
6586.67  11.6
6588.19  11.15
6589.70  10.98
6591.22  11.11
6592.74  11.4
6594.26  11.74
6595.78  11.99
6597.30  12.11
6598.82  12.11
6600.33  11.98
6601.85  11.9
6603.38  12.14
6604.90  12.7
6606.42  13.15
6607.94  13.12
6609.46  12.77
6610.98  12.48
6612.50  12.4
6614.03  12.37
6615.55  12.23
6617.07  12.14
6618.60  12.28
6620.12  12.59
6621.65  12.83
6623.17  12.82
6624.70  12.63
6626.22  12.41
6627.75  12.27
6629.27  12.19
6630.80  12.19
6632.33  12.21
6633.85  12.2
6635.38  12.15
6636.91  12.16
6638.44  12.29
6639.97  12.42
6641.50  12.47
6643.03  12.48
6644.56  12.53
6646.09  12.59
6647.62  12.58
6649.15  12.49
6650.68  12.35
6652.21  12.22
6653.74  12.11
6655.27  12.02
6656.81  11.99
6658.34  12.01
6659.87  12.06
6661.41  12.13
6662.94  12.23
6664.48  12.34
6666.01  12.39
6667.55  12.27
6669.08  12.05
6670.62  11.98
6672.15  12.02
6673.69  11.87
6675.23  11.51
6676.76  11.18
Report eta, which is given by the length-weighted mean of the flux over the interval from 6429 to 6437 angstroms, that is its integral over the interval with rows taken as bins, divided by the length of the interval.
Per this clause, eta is 12.3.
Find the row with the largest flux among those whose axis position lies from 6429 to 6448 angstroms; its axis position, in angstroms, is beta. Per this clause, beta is 6435.26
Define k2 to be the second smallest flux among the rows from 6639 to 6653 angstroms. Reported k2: 12.35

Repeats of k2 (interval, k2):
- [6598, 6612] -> 11.98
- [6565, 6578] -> 12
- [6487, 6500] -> 11.56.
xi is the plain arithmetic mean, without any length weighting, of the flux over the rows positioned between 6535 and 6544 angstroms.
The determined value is 12.4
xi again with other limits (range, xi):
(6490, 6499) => 12.1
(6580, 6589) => 11.9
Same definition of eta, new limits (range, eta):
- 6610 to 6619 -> 12.3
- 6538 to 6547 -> 12.3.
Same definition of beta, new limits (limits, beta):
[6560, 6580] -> 6563.96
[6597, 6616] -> 6606.42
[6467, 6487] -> 6467.94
